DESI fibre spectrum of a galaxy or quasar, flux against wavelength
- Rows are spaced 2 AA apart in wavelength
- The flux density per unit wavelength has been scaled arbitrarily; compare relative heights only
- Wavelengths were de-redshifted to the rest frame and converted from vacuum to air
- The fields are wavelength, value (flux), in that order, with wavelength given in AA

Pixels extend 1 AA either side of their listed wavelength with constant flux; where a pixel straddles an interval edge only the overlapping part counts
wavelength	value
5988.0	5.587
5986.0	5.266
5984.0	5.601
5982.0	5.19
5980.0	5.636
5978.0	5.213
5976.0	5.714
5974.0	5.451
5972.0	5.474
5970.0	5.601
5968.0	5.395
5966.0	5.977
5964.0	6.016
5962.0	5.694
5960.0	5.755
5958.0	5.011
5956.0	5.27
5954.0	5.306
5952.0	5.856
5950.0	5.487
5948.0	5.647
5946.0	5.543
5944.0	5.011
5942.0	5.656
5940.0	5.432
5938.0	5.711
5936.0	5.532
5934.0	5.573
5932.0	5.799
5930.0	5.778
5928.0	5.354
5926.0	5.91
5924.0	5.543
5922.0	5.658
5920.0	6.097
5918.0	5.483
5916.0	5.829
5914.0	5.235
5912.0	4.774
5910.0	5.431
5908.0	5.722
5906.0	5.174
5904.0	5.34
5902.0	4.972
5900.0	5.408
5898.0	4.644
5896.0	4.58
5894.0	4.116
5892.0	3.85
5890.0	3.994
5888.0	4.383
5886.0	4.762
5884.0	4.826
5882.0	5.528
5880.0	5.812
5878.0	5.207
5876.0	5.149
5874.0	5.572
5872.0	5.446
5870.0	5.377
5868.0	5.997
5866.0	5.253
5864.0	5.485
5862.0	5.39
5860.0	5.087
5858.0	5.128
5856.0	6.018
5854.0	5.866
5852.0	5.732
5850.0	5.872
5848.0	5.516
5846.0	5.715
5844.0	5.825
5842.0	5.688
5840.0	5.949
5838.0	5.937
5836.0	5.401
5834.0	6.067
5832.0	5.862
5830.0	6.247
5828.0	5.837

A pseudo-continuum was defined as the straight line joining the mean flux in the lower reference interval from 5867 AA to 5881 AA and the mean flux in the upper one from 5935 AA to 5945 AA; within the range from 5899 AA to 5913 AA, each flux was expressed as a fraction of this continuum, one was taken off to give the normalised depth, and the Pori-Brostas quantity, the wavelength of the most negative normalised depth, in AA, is 5912.0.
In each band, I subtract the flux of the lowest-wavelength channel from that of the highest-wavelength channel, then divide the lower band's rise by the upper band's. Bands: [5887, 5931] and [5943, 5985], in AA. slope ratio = 2.4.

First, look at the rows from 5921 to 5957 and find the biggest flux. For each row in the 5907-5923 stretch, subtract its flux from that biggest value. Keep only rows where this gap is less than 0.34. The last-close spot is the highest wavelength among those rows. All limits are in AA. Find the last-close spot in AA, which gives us 5922.0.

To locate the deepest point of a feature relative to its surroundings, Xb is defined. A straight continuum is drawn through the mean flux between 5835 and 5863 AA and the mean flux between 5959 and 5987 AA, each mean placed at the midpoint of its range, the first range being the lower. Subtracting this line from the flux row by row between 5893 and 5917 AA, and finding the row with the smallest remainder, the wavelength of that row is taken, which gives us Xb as 5894.0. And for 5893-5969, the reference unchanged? 5894.0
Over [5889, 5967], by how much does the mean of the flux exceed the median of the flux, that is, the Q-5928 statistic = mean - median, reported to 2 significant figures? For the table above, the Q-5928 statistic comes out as -0.12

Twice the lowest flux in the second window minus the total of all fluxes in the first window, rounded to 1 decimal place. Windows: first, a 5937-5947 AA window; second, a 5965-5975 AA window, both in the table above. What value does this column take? -16.6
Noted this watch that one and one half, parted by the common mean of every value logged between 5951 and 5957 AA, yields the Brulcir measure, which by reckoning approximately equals 0.274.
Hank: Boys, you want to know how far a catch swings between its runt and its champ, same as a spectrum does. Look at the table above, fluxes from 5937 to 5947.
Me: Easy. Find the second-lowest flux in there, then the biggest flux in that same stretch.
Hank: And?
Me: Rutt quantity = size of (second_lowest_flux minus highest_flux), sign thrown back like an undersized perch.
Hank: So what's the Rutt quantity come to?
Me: 0.3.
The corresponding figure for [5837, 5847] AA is 0.2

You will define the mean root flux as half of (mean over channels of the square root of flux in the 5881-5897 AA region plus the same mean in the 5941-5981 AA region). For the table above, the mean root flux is 2.24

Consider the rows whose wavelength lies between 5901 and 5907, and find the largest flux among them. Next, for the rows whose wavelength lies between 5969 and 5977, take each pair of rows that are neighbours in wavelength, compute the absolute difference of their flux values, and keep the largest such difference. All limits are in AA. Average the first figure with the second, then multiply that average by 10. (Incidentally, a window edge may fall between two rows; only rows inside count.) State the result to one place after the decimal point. 28.0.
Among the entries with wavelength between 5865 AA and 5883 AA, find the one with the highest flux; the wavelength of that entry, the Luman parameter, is 5868.0 AA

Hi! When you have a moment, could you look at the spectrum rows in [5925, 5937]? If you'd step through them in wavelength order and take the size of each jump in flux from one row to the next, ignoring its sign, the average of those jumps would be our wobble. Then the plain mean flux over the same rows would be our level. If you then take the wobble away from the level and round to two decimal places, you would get 5.40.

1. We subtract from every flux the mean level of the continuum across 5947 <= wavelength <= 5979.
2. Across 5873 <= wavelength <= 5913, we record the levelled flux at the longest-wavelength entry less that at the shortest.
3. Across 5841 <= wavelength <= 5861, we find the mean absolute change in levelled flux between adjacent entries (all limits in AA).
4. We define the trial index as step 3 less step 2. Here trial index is 1.0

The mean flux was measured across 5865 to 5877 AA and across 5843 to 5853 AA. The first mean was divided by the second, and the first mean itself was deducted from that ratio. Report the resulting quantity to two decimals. -4.51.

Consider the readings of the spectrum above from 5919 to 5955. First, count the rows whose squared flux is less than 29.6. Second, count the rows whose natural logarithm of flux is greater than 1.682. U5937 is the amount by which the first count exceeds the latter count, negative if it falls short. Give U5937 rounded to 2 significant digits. -11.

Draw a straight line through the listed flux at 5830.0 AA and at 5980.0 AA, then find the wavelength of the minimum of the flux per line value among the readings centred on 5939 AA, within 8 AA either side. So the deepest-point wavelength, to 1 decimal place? 5944.0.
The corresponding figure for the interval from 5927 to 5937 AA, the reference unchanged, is 5928.0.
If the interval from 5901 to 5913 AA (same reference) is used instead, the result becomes 5912.0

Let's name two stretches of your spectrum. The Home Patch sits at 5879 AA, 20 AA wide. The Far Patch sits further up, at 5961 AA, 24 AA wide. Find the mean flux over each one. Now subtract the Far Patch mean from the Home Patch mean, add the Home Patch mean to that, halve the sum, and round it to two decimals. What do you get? 2.42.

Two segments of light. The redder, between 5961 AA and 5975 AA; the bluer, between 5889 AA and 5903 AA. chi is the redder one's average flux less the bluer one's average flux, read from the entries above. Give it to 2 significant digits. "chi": 1.1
